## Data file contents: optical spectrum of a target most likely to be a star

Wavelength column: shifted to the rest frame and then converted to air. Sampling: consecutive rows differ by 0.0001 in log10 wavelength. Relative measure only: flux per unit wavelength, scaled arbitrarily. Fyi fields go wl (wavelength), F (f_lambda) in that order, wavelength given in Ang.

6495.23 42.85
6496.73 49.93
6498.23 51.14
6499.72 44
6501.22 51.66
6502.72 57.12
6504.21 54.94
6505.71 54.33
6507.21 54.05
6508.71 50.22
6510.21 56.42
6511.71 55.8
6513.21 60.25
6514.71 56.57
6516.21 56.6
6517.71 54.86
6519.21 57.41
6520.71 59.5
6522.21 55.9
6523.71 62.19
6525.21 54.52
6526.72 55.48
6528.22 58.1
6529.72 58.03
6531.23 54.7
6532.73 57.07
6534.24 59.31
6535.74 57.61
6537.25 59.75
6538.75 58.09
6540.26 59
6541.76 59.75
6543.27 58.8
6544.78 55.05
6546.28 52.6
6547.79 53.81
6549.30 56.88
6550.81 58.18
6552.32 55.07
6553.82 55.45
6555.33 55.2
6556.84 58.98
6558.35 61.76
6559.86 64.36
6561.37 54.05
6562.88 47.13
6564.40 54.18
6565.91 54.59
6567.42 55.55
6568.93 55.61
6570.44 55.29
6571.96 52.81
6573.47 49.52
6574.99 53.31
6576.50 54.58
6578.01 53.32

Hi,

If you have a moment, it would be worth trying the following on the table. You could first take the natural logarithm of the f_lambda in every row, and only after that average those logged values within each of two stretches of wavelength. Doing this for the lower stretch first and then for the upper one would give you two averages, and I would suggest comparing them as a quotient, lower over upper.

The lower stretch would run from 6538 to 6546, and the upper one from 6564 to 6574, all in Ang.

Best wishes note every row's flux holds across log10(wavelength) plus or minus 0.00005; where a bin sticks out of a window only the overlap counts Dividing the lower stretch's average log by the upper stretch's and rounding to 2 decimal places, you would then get 1.02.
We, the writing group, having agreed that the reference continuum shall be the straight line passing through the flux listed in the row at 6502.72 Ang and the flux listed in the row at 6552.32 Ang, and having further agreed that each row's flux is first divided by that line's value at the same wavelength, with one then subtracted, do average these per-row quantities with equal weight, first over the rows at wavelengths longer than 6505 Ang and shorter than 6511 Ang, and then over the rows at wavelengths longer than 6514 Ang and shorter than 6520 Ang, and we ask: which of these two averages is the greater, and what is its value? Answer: 0.00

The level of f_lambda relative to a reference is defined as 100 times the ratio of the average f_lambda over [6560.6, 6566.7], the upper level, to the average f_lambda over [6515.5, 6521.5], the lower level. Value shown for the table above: 92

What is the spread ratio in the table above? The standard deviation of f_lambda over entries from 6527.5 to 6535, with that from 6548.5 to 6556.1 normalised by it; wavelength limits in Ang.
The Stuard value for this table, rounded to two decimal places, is 0.78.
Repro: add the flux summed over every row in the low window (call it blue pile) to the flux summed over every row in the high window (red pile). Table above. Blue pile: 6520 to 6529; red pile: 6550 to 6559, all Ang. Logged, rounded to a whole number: 690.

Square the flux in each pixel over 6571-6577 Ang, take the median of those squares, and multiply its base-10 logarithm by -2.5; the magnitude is -8.62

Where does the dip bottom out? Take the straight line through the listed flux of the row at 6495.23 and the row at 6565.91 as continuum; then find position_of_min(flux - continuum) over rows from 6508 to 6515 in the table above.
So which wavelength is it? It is 6508.71 Ang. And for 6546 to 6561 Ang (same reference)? 6546.28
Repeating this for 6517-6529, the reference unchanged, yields 6525.21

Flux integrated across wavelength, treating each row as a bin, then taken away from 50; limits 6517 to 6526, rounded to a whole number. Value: -467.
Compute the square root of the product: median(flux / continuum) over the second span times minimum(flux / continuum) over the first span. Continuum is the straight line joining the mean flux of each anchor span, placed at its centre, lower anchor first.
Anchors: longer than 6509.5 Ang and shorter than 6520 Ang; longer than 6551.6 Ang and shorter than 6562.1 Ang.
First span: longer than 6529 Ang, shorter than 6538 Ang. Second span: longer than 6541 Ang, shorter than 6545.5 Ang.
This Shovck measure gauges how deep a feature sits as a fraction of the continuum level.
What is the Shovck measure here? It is 0.988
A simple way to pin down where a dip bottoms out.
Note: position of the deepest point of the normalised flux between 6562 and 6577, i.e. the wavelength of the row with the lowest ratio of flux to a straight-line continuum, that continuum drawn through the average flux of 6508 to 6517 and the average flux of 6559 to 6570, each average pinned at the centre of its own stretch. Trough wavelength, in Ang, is 6562.88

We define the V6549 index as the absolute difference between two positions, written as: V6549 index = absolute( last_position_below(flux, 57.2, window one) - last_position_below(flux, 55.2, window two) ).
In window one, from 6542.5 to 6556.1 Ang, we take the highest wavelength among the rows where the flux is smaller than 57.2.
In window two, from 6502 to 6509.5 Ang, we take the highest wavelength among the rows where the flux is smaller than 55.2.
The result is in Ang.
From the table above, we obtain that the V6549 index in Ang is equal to 46.6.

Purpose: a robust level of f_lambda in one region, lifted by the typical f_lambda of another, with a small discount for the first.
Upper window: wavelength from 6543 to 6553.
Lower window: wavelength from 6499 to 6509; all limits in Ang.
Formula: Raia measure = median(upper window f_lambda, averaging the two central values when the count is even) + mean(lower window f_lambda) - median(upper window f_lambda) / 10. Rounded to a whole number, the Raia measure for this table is 102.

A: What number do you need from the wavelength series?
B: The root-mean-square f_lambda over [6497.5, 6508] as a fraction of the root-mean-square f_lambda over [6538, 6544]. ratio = 0.89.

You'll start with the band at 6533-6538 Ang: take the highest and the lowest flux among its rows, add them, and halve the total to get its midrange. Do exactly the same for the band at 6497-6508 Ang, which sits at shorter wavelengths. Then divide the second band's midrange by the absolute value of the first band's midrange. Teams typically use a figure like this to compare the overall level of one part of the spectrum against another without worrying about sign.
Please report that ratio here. 0.86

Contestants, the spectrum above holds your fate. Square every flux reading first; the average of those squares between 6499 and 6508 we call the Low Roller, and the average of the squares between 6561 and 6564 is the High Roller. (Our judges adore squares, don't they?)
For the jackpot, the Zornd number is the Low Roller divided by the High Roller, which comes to 1.09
